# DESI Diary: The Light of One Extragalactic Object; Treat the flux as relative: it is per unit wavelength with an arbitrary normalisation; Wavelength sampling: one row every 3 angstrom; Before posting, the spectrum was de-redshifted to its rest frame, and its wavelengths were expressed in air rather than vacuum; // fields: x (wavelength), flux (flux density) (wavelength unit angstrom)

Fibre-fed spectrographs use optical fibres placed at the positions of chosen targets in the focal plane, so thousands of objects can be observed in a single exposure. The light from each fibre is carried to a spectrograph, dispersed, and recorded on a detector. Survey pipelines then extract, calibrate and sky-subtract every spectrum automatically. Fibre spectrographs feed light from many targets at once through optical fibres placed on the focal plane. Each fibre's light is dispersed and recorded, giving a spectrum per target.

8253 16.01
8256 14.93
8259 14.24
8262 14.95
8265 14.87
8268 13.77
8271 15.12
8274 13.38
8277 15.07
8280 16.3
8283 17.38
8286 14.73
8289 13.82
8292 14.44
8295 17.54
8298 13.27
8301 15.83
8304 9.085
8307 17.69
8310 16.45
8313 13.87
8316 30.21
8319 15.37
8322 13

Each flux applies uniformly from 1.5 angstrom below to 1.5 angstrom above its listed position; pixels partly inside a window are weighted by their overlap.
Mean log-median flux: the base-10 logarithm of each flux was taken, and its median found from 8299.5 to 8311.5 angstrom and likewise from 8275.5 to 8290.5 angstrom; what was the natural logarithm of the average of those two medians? 0.176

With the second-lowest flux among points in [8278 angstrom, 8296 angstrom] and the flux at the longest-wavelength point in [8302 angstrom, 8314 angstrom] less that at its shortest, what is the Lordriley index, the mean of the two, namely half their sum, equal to 10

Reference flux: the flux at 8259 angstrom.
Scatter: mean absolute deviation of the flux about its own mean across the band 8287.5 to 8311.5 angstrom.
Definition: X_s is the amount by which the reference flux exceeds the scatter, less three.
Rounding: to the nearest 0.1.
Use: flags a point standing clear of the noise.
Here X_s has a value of 9.1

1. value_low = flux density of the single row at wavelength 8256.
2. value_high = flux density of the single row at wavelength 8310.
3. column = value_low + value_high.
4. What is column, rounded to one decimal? 31.4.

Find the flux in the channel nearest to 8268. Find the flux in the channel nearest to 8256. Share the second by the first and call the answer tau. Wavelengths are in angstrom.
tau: 1.08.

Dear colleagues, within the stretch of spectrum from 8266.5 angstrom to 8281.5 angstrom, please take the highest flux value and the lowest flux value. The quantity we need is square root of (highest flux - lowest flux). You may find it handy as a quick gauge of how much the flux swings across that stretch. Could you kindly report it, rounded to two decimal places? 1.71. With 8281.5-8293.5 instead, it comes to 1.89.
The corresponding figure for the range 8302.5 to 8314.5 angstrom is 2.93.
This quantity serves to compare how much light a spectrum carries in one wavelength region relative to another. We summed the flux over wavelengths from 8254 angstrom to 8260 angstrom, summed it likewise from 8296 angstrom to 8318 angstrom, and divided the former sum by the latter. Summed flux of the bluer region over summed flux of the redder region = 0.25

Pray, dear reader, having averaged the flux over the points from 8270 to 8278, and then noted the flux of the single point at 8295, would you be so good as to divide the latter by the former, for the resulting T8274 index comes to 1.21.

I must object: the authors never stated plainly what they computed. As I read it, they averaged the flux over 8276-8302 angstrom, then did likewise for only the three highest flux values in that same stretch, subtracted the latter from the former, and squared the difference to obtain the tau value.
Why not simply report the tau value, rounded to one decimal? 2.9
